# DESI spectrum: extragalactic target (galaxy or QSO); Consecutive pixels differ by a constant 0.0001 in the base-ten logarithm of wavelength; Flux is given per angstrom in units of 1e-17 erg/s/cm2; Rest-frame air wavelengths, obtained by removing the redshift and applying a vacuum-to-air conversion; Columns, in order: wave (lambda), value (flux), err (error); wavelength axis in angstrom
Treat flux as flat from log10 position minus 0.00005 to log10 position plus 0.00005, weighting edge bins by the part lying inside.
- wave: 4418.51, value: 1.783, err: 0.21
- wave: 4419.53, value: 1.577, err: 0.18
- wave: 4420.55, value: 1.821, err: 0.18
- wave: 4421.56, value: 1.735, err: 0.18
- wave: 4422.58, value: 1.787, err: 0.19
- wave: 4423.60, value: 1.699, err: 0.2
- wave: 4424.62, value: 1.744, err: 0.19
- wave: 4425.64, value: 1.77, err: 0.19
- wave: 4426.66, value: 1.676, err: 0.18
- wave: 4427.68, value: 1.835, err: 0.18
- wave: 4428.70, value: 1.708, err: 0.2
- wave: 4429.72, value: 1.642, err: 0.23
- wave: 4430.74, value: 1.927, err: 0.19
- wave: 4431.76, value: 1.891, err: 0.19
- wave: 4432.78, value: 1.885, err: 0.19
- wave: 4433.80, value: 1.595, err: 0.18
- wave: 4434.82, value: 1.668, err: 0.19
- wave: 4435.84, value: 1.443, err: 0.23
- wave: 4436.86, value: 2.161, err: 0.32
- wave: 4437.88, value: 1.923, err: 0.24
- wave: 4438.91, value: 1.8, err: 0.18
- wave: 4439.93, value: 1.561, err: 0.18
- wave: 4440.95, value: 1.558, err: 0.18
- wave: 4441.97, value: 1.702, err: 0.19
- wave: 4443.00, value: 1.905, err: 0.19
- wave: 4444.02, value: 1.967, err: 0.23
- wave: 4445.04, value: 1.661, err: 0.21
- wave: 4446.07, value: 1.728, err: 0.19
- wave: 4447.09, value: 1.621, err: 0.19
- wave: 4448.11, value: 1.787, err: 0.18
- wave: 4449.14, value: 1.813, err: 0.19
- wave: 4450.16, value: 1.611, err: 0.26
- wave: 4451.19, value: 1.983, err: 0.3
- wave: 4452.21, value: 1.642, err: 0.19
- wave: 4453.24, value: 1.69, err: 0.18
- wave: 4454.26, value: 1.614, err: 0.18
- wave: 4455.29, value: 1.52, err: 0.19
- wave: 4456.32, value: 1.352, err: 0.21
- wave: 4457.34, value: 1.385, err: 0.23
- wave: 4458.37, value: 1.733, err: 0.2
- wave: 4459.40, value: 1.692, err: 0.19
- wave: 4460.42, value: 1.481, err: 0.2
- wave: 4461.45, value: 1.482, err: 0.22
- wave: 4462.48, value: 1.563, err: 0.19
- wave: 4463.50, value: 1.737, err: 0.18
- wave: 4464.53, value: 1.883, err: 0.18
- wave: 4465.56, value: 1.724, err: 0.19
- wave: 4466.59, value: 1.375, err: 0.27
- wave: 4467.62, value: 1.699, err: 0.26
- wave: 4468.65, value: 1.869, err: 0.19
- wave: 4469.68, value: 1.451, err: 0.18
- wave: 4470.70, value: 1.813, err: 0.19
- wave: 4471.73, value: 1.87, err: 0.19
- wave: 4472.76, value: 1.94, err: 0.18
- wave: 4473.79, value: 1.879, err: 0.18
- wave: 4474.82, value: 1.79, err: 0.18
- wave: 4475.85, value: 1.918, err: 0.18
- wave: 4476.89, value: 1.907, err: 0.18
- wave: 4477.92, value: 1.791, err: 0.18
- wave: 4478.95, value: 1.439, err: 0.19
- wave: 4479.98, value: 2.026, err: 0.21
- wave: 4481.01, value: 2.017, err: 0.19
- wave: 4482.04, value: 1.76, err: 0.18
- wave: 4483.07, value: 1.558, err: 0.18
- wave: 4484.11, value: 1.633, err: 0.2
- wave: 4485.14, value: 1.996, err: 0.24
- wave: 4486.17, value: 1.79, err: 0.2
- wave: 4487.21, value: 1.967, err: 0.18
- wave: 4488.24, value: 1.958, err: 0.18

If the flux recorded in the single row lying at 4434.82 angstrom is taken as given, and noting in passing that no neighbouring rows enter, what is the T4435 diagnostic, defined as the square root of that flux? 1.29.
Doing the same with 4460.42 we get 1.22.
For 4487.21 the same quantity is 1.40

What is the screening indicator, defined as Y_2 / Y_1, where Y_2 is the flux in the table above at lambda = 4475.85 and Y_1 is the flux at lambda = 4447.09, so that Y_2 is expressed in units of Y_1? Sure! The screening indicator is 1.18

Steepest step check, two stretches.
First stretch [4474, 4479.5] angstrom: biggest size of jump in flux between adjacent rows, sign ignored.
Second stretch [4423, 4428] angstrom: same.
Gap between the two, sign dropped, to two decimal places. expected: 0.19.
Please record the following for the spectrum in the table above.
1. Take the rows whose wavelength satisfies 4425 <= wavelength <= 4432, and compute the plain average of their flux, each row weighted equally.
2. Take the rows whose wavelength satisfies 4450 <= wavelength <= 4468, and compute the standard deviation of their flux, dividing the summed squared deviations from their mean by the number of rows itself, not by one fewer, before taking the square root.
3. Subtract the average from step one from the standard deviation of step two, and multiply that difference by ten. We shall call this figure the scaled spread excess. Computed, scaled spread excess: -16.1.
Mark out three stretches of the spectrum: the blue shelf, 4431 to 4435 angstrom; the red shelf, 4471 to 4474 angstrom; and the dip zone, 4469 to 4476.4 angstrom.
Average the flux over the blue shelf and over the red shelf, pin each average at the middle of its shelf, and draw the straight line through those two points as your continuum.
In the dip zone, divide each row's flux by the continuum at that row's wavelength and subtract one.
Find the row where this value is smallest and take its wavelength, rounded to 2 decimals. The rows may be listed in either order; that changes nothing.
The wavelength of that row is 4469.68 angstrom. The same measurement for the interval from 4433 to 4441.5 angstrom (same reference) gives 4435.84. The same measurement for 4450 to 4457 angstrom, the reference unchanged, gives 4456.32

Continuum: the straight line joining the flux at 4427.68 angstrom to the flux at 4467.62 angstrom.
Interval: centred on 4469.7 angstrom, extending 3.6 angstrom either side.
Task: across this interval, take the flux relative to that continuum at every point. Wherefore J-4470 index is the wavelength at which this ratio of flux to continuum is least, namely 4466.59 angstrom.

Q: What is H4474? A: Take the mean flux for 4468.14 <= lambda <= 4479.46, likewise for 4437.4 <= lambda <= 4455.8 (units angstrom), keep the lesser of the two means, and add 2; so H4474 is 3.73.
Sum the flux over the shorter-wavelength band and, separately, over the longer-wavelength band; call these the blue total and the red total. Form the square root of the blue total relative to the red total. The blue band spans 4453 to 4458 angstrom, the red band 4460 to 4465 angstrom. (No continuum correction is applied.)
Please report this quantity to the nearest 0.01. 0.96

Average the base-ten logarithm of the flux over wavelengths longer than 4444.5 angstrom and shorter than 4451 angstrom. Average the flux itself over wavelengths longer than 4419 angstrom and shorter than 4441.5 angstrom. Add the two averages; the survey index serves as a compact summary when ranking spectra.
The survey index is 1.98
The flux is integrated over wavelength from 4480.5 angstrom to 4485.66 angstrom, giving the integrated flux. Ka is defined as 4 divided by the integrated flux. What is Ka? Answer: 0.432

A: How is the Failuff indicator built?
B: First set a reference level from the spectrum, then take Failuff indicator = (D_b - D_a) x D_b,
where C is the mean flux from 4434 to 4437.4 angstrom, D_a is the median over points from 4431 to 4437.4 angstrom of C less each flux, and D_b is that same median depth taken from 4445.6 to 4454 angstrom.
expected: 0.003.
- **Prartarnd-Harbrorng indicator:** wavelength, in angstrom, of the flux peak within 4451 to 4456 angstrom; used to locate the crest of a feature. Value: 4451.19 angstrom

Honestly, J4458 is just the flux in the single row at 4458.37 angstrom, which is 1.733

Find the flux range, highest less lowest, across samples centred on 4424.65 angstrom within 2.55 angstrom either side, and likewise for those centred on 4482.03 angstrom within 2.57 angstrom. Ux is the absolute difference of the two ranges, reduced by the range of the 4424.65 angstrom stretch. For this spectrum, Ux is 0.25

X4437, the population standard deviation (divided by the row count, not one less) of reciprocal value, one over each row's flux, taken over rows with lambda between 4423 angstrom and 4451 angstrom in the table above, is 0.049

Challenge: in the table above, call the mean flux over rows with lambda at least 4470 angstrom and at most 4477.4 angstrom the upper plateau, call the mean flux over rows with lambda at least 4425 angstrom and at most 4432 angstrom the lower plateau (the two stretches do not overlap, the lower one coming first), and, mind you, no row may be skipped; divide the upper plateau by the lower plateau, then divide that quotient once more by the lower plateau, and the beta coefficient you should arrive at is 0.59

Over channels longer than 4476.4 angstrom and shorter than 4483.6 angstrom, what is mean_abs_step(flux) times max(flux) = 0.51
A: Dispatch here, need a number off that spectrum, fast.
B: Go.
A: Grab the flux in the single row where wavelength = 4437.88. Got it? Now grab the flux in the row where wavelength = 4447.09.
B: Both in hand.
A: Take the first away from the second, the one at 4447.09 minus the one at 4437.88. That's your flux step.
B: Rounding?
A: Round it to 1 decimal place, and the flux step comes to -0.3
